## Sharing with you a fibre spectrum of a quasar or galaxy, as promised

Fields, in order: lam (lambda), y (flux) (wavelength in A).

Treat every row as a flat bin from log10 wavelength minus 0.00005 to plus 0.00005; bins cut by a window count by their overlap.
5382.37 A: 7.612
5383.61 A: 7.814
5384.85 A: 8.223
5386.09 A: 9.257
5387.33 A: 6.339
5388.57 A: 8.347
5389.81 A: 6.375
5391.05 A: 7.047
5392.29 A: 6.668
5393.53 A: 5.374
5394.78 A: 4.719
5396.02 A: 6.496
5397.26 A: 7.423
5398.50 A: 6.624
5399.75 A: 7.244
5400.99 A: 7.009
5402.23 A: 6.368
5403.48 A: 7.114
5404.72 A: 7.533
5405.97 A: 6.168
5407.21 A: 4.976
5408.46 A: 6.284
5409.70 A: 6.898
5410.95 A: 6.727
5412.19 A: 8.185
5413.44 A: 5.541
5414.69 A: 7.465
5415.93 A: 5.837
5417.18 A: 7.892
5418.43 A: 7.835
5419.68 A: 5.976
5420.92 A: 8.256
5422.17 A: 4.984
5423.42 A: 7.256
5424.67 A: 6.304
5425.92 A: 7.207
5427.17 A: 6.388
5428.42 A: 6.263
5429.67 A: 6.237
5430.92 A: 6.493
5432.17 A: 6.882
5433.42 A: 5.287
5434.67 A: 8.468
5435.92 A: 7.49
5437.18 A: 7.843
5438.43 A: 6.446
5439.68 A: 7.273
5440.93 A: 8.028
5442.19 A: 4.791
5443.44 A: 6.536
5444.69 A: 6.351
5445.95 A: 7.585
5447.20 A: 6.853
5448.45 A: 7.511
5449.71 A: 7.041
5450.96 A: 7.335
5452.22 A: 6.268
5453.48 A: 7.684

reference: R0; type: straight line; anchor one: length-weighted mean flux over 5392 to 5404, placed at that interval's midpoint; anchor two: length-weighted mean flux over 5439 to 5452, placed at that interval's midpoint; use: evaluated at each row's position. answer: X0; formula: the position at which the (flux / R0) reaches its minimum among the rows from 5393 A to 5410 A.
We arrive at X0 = 5394.78 A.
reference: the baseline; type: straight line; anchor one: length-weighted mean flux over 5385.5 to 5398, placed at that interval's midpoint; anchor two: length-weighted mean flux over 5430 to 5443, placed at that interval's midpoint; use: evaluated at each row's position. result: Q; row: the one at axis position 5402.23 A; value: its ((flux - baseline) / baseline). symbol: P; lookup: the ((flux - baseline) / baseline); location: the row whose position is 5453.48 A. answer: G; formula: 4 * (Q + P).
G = 0.2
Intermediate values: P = 0.11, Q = -0.07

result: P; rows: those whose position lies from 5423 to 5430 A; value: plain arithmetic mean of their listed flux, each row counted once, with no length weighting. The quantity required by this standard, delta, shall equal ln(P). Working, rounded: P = 6.6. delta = 1.89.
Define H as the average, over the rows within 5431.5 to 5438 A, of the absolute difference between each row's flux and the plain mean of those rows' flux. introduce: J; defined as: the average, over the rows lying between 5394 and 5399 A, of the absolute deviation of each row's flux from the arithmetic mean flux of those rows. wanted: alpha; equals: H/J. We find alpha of 1.1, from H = 0.89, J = 0.80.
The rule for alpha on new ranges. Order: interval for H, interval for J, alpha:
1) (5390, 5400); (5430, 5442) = 0.9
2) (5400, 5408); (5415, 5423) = 0.6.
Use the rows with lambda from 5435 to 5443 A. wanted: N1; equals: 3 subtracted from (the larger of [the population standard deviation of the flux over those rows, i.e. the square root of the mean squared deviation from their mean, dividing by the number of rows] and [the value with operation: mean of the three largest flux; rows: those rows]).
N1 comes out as 4.8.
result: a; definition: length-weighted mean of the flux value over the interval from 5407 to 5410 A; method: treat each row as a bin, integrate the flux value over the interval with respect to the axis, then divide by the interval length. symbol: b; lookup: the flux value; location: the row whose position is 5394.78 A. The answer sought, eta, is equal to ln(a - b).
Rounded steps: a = 6.11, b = 4.719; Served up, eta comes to 0.3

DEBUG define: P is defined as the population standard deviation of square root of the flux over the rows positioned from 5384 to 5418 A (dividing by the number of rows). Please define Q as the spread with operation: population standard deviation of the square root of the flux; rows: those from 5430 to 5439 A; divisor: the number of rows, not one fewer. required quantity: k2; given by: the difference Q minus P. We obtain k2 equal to -0.01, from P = 0.199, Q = 0.186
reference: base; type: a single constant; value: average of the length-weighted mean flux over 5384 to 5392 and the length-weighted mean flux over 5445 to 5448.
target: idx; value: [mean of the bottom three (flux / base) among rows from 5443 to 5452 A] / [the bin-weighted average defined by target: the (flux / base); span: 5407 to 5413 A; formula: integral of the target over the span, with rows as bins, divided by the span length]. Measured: 0.98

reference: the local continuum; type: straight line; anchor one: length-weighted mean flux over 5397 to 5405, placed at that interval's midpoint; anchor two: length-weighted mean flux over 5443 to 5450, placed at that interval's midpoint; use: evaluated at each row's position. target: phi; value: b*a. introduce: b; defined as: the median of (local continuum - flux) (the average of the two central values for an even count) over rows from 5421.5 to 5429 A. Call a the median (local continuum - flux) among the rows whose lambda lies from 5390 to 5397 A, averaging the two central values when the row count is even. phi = 0.34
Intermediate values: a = 0.5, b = 0.7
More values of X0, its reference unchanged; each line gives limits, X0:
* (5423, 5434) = 5433.42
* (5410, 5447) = 5442.19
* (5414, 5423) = 5422.17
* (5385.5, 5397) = 5394.78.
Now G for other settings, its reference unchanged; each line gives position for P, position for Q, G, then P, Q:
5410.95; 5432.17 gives -0.1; -0.02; 0.00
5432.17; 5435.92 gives 0.4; 0.00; 0.09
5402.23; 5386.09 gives 1.2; -0.07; 0.36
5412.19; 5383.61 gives 1.4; 0.20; 0.15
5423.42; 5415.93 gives -0.4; 0.06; -0.15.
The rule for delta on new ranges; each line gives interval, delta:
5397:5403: 1.94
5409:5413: 1.98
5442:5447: 1.84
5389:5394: 1.85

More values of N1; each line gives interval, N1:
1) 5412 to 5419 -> 5.0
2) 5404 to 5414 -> 4.5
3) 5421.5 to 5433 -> 4.1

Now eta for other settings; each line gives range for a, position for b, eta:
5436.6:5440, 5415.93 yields 0.3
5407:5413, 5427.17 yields -1.2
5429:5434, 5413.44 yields -0.4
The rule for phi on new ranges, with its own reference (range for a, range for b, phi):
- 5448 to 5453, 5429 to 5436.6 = -0.06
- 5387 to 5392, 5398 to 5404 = 0.00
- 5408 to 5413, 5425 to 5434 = 0.12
